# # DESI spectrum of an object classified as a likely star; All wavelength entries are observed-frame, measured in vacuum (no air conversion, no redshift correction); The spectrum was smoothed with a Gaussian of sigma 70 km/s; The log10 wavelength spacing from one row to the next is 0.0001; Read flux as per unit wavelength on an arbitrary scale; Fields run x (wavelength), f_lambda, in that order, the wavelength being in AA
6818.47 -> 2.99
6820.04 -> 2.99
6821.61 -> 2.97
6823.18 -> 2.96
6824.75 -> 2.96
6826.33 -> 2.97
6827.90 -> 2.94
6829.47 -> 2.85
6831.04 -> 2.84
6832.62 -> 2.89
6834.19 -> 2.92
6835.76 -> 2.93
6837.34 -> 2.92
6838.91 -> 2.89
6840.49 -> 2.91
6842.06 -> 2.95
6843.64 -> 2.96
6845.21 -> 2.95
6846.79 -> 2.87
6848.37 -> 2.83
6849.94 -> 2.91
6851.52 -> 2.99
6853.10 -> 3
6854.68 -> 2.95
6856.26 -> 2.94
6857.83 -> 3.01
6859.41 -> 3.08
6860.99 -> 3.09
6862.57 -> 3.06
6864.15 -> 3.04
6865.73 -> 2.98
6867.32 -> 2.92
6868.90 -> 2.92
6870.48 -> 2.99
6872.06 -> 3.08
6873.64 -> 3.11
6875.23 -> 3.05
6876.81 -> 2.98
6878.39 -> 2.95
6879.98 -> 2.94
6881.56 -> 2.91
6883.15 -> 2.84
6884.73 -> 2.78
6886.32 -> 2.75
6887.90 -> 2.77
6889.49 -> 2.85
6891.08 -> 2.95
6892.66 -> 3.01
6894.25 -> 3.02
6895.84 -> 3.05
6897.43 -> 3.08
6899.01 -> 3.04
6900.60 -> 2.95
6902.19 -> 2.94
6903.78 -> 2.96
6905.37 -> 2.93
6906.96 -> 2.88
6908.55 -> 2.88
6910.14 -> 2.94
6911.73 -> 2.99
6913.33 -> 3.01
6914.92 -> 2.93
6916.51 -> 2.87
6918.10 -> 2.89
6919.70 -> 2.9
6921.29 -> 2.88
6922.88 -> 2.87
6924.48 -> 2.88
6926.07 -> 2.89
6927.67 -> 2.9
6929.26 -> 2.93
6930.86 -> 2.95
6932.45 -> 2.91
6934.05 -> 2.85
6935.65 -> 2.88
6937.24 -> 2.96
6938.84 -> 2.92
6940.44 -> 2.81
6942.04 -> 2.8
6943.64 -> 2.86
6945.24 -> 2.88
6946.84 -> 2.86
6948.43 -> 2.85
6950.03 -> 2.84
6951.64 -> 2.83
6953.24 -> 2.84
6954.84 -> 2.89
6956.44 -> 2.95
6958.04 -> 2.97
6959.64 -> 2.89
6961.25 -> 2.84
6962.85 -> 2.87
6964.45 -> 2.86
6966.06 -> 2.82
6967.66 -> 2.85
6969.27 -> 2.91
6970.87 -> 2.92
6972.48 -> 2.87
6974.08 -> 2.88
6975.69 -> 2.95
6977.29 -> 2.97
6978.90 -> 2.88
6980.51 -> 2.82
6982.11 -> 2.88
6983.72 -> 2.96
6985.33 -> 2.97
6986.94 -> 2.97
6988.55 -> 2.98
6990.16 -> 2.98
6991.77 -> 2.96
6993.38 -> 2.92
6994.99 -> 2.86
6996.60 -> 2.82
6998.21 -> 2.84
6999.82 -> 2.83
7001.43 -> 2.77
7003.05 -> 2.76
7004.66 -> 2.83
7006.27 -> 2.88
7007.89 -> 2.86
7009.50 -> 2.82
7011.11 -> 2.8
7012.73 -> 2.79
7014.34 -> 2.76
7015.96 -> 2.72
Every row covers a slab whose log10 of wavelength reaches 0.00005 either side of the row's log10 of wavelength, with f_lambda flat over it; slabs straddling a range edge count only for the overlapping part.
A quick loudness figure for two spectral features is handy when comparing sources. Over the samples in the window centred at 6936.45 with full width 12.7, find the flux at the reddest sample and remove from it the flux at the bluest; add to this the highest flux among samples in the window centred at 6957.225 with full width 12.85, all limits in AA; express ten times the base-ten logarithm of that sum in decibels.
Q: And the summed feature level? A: 4.502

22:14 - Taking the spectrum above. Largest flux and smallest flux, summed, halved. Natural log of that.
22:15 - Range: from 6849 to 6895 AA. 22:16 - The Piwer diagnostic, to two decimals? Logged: 1.08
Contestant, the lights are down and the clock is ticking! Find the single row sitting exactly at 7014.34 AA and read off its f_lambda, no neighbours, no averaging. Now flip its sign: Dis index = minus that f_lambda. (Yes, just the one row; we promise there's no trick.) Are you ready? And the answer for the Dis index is -2.76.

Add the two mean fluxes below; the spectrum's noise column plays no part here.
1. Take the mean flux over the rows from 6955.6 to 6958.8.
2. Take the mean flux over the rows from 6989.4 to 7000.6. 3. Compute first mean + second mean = 5.85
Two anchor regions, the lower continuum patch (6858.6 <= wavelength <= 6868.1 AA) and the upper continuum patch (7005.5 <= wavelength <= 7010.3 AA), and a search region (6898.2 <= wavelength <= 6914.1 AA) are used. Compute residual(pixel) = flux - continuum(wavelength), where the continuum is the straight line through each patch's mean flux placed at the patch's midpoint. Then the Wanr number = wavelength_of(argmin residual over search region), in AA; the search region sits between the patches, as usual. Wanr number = 6906.96 AA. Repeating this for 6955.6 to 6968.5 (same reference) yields 6966.06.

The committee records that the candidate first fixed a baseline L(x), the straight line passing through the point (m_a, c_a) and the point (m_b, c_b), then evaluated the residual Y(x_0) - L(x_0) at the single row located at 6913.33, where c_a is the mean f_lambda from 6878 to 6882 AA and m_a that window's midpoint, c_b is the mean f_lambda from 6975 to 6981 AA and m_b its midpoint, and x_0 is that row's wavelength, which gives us 0.086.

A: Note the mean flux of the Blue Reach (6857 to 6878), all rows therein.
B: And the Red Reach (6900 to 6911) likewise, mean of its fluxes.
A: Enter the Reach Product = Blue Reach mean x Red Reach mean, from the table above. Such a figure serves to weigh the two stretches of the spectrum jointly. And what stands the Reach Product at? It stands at 8.85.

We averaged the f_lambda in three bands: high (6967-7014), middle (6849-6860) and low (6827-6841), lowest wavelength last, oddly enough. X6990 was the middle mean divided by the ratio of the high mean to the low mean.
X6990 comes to 3.00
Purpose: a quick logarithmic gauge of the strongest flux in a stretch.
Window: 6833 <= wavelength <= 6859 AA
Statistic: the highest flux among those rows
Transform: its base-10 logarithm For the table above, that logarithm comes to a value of 0.479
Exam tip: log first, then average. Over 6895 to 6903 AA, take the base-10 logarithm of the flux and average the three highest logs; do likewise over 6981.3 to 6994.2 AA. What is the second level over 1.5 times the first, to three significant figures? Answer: 0.651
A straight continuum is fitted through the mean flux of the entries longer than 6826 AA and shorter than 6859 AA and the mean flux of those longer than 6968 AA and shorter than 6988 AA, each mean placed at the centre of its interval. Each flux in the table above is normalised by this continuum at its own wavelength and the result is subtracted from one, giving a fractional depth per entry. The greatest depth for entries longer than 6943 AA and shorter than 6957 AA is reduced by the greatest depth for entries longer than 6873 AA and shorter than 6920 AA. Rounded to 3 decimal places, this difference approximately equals -0.029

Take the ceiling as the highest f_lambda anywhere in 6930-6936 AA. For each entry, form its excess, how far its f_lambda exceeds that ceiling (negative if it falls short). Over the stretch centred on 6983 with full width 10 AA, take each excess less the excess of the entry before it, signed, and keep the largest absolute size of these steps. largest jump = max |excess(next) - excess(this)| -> 0.08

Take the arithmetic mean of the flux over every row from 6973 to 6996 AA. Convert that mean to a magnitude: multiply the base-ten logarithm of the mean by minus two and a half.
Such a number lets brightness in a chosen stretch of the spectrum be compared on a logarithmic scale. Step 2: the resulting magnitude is -1.17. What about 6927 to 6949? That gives -1.15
